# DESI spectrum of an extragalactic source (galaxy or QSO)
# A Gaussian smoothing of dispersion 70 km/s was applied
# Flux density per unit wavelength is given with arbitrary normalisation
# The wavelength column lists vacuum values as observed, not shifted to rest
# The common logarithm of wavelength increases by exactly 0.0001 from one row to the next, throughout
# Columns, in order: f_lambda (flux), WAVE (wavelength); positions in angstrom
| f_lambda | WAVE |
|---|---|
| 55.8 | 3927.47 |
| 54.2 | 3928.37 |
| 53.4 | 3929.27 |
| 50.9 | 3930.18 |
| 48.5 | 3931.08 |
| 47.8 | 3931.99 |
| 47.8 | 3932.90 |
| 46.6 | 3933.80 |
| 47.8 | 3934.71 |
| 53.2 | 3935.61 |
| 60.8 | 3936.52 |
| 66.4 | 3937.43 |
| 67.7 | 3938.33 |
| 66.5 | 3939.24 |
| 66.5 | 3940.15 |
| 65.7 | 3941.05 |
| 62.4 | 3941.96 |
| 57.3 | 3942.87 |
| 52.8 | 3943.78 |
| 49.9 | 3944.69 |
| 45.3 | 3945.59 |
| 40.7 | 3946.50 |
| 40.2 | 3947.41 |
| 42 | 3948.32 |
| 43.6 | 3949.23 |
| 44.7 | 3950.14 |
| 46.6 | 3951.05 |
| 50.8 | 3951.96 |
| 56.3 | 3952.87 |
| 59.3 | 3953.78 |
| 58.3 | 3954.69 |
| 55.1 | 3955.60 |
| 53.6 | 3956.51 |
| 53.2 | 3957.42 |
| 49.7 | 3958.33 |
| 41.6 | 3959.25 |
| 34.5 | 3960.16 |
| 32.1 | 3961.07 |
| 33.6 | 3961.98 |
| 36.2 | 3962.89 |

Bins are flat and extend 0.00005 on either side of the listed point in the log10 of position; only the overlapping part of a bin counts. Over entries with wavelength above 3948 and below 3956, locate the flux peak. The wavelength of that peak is 3953.78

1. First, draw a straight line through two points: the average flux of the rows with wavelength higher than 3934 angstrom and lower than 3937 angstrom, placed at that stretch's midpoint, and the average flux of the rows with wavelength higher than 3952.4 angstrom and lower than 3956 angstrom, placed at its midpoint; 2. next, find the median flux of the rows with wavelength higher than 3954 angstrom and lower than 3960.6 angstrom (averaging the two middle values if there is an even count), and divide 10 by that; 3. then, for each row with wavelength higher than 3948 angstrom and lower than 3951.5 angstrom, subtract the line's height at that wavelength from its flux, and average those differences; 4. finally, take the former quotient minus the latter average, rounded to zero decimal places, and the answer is 12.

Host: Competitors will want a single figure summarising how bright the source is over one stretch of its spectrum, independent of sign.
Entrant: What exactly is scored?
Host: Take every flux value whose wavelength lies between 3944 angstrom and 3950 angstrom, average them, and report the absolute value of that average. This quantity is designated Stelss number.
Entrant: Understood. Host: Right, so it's 44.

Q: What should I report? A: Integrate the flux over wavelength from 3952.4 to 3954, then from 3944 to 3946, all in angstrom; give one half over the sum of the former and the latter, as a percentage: 0.26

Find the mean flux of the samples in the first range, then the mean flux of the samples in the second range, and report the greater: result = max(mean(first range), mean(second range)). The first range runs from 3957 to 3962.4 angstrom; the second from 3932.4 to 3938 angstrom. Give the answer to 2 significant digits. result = 54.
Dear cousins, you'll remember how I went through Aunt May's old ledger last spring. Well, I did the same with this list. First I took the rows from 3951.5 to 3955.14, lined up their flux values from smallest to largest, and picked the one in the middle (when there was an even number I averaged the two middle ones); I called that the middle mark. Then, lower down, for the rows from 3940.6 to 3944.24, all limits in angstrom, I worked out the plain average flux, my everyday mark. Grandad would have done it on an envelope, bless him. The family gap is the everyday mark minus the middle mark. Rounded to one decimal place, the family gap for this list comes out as 2.2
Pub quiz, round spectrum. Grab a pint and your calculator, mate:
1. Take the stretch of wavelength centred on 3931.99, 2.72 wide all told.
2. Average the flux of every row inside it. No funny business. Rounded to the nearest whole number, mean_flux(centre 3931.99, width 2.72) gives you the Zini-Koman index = 48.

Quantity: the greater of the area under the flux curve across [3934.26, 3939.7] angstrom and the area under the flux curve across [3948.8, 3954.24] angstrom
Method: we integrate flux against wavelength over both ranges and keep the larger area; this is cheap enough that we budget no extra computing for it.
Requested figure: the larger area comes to 329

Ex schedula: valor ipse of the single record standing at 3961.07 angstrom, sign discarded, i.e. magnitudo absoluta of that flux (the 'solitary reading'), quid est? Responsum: 32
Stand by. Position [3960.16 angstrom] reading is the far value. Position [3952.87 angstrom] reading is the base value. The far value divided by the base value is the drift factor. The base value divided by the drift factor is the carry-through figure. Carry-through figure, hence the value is 92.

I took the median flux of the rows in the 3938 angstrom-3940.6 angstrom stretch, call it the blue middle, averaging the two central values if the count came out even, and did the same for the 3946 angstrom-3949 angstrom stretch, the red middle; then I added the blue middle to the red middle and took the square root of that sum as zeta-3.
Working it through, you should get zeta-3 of 10.4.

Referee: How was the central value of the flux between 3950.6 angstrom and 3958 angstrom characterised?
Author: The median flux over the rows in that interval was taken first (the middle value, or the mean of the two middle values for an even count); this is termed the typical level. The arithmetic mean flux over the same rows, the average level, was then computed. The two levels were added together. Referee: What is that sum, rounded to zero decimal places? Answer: 108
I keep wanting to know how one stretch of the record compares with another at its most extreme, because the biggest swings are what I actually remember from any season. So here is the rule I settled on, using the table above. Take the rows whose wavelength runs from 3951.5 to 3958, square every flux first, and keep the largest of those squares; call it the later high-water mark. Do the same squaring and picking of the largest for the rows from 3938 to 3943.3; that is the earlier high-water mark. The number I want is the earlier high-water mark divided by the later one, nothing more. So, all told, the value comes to 1.3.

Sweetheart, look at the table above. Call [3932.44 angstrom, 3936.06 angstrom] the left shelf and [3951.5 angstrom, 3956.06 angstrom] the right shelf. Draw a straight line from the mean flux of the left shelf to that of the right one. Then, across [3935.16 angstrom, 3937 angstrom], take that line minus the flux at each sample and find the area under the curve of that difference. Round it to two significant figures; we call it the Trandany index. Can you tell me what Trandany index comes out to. -14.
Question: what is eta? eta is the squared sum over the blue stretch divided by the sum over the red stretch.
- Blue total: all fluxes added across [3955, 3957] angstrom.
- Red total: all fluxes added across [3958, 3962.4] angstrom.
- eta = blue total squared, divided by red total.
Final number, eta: 62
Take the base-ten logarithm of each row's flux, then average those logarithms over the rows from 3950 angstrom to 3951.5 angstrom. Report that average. 1.66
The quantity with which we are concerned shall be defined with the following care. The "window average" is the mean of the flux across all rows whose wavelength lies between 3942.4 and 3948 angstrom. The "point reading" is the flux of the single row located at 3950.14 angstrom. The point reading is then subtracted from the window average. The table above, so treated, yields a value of 3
